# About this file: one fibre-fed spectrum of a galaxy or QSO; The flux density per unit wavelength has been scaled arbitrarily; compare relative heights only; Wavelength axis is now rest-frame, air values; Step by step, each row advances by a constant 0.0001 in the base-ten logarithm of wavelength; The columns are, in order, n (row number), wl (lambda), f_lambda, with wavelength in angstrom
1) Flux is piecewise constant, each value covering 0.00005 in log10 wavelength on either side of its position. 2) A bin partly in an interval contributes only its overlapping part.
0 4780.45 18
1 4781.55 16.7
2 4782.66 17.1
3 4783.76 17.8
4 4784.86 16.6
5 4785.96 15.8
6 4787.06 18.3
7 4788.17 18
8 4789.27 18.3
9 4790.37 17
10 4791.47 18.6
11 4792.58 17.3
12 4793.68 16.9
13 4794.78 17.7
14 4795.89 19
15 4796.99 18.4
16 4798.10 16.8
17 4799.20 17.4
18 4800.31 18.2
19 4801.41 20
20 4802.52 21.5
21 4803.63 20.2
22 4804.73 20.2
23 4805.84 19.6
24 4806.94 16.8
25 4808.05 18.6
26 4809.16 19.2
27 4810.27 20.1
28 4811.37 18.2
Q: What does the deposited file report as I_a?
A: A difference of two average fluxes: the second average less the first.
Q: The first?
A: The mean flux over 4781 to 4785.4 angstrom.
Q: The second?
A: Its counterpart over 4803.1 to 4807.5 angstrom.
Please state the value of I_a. 2.2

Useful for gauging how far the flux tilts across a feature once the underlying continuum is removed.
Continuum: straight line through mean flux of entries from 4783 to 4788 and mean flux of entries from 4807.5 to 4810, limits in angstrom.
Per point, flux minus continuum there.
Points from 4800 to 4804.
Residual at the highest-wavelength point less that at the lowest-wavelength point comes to 1.7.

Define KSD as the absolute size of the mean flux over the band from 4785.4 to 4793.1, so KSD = 17.6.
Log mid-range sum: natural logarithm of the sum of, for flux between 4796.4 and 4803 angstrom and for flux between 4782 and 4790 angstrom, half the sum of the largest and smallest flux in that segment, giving 3.589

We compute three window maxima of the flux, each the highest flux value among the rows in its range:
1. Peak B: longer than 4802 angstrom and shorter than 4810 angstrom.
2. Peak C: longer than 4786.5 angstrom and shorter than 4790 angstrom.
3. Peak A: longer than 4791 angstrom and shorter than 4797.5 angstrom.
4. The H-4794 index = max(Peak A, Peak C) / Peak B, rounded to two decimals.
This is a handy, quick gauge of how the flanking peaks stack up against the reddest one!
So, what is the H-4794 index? 0.88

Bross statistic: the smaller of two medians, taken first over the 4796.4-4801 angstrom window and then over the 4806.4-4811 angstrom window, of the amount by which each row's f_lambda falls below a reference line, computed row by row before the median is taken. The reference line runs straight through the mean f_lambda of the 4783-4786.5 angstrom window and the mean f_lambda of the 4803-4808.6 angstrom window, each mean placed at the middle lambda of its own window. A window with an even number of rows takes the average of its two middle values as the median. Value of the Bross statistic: 0.5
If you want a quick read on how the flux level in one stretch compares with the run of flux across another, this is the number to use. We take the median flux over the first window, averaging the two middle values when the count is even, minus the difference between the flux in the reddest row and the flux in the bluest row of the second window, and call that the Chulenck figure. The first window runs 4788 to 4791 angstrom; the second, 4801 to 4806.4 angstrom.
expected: 18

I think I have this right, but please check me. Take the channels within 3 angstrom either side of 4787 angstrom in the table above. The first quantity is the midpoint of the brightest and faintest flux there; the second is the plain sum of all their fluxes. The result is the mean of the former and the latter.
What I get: 52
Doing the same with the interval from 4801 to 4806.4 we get 61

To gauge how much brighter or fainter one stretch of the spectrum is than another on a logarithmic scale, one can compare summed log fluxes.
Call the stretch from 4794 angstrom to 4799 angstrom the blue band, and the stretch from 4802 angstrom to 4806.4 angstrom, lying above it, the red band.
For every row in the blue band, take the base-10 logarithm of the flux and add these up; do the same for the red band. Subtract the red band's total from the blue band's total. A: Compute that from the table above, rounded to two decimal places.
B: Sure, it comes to -0.22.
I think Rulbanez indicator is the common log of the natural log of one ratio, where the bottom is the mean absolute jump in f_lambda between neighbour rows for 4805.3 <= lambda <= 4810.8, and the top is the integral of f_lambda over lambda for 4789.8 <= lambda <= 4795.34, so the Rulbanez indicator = 0.618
